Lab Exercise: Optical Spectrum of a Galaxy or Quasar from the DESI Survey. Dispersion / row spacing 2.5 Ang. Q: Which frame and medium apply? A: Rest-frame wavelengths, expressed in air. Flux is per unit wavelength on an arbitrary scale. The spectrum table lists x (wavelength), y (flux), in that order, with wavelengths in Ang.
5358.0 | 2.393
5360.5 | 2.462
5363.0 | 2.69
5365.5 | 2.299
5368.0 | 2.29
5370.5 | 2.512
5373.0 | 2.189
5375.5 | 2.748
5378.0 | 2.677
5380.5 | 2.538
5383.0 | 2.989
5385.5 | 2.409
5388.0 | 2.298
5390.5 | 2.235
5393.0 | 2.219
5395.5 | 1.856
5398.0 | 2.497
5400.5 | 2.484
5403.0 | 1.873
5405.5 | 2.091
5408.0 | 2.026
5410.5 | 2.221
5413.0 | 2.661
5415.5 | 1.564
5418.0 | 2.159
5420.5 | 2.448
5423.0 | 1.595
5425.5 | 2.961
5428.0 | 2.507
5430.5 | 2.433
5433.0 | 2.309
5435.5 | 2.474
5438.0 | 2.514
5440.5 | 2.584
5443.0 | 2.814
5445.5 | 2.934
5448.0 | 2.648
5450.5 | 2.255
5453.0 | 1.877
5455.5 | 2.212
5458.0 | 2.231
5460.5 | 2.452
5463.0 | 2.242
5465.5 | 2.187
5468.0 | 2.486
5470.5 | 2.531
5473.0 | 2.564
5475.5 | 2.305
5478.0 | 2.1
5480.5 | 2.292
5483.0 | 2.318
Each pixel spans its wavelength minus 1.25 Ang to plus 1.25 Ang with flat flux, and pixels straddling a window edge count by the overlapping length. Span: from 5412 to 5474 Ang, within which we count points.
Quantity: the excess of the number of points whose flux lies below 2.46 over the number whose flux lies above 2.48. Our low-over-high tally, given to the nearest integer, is 2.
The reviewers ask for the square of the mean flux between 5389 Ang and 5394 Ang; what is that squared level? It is 5.0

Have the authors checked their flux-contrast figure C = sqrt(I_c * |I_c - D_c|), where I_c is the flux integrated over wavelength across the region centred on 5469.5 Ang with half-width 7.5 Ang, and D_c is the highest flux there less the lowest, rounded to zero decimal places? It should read 36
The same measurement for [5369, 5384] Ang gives 39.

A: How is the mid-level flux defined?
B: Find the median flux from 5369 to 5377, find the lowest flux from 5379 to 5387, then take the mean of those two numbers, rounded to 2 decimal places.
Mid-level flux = 2.46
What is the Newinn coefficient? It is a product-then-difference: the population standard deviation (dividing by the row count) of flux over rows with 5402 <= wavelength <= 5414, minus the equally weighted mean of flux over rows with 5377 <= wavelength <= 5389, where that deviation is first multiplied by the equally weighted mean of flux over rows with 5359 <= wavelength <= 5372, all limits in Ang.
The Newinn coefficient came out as -1.9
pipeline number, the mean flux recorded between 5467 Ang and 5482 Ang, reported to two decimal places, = 2.38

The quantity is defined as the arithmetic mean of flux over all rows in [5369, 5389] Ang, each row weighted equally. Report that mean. 2.5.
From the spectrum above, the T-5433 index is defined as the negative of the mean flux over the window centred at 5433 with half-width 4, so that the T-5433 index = -2.41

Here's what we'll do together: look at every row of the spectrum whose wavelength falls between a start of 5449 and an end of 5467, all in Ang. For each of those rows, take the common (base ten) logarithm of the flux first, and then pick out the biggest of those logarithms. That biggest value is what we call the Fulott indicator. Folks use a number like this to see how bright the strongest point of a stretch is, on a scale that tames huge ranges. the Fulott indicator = 0.39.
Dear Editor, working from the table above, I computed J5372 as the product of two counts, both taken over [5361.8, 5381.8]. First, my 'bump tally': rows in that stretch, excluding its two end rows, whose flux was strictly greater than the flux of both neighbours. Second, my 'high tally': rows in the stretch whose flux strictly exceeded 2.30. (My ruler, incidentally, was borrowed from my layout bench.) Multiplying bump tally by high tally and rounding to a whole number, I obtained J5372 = 10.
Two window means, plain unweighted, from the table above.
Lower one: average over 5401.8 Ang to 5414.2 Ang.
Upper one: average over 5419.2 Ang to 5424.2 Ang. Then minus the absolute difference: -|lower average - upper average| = -0.15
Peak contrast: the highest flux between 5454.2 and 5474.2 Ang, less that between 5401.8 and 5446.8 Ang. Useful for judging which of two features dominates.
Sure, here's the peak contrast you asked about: -0.40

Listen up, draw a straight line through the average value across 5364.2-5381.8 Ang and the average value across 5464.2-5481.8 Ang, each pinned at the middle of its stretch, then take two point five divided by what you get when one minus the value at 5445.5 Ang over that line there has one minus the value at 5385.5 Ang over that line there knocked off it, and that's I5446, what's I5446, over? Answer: -10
